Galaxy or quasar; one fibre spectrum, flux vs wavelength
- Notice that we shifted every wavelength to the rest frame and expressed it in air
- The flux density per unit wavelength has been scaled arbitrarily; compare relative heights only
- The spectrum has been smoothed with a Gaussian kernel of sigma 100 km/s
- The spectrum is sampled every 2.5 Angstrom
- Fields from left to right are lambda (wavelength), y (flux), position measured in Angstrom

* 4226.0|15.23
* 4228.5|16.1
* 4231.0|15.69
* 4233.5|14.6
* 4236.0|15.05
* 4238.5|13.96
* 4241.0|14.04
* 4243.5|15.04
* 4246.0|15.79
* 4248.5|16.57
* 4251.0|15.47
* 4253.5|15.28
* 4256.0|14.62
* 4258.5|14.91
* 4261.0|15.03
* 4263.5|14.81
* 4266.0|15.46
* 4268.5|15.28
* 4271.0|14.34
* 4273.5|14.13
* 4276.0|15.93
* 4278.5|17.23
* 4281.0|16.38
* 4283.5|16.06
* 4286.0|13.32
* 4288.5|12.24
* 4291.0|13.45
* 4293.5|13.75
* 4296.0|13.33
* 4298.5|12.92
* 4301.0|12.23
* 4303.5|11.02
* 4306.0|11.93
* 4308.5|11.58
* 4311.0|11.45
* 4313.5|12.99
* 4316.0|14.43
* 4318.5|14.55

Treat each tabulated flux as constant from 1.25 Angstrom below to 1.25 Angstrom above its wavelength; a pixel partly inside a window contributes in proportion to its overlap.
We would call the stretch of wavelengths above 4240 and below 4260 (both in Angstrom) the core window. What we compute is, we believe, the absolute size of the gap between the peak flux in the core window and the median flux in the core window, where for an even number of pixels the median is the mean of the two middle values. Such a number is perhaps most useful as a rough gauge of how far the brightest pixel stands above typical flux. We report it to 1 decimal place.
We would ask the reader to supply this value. 1.4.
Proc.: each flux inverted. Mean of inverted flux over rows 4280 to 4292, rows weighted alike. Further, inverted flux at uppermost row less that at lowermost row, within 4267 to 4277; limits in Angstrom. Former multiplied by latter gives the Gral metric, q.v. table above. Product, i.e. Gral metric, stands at -0.0002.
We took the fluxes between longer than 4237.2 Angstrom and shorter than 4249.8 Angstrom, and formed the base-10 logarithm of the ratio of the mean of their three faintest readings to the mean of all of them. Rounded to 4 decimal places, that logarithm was -0.0217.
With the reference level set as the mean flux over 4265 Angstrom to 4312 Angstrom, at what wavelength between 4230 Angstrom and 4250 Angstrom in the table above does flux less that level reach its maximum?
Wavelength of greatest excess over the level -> 4248.5 Angstrom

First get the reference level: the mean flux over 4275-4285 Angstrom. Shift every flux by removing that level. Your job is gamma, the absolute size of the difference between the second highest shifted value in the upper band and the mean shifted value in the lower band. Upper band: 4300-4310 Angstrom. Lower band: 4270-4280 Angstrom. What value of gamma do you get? 3.5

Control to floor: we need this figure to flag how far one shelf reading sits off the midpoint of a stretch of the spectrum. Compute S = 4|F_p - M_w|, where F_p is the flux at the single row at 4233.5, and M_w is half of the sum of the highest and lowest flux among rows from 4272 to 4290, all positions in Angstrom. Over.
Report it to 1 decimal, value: 0.5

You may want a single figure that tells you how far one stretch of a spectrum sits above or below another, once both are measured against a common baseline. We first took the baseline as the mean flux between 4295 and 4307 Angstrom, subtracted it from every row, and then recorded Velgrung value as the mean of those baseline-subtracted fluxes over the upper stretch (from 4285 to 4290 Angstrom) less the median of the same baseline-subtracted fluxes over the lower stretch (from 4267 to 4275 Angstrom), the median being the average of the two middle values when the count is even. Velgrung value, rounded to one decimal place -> -1.6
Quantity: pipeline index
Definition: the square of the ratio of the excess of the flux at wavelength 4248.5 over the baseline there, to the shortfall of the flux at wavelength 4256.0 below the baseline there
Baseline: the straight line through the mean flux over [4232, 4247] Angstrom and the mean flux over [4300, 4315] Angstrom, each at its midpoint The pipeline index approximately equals 15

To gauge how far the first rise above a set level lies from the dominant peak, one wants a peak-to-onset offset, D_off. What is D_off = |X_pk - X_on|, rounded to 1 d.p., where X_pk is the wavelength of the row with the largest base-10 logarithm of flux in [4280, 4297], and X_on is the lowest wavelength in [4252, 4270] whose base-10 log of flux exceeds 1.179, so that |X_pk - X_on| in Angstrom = 27.5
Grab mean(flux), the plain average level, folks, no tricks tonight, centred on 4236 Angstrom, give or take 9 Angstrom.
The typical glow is 14.9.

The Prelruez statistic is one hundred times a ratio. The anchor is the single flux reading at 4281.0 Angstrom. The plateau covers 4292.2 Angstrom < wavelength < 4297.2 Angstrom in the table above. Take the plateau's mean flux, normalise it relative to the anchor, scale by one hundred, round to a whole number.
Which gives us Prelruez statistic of 83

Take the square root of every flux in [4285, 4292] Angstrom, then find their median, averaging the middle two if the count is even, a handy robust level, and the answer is 3.65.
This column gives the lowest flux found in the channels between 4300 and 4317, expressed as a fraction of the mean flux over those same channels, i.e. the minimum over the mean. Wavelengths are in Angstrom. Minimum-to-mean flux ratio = 0.90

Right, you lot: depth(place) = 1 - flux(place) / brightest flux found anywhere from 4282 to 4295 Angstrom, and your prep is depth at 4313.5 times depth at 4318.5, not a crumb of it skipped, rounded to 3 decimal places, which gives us 0.018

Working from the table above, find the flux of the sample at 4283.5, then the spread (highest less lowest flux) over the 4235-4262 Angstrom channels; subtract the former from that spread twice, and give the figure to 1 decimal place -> -29.5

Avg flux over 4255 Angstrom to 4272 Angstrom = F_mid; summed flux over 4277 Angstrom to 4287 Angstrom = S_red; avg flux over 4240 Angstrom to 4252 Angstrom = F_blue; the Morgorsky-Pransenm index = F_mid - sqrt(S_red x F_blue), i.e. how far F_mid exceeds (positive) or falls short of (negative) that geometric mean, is -16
